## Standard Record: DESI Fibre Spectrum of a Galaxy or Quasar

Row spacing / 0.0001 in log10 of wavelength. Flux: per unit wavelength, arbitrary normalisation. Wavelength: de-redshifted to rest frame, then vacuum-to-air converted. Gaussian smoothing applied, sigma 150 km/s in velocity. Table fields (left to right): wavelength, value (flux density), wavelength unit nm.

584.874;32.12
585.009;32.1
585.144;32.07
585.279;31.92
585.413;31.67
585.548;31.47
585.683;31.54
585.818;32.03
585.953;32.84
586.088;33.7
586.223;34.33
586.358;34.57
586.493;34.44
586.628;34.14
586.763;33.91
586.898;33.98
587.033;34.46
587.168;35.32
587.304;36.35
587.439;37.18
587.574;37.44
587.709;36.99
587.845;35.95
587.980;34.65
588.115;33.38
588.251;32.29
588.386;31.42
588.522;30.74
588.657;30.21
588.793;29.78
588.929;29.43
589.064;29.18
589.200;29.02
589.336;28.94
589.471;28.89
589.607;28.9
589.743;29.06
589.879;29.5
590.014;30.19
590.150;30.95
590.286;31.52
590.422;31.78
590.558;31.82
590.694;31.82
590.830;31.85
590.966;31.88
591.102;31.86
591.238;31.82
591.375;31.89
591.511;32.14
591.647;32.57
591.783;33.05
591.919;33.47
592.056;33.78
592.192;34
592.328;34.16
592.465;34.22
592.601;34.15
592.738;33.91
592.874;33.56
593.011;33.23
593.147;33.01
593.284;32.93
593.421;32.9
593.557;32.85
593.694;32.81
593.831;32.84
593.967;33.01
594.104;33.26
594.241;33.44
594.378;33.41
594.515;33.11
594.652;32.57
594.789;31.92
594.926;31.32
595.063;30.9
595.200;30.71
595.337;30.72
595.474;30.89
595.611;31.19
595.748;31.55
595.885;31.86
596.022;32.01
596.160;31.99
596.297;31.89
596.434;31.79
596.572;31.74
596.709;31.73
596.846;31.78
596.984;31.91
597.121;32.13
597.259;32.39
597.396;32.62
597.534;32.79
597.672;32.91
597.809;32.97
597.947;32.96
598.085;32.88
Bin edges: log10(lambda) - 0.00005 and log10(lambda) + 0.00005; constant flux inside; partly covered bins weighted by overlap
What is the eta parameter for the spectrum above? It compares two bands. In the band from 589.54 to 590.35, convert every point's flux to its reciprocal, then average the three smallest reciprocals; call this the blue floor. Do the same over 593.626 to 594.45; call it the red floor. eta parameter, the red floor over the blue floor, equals 0.93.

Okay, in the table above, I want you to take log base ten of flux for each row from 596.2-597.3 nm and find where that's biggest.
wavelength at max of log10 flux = 597.259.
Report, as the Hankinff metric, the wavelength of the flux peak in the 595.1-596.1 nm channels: 596.022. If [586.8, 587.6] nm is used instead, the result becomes 587.574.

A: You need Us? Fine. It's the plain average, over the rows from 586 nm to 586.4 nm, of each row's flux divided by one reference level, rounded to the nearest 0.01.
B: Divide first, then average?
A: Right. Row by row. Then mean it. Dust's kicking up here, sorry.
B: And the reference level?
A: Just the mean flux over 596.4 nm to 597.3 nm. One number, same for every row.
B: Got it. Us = 1.07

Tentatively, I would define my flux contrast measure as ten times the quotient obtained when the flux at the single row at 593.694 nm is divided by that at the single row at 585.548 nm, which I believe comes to 10.43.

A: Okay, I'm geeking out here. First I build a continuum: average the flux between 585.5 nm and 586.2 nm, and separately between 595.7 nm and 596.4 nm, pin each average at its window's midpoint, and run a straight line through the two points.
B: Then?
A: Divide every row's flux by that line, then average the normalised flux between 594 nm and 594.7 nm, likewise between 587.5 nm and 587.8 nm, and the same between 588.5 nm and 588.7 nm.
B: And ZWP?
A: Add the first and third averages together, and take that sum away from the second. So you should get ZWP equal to -0.83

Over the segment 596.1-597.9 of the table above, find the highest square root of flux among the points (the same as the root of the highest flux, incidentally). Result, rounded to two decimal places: 5.74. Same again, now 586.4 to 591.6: 6.12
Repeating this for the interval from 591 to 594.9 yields 5.85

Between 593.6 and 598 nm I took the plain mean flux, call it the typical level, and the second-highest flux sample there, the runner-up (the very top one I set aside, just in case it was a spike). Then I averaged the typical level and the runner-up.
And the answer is 32.8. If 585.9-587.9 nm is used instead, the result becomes 36.1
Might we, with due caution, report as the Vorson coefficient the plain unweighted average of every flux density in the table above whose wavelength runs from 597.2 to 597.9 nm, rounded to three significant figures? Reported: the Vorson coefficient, 32.7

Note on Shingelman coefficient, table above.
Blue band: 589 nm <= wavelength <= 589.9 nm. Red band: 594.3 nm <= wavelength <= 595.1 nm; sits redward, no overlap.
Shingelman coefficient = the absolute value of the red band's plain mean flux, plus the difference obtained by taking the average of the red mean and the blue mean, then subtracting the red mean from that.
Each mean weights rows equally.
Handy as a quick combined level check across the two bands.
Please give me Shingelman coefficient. 30.6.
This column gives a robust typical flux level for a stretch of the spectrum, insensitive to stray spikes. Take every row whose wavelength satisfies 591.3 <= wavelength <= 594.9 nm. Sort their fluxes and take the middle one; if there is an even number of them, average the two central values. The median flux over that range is 33.1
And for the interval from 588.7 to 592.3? 31.8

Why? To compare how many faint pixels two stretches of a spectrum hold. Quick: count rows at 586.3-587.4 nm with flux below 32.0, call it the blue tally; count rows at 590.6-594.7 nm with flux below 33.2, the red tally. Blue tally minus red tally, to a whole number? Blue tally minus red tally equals -18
